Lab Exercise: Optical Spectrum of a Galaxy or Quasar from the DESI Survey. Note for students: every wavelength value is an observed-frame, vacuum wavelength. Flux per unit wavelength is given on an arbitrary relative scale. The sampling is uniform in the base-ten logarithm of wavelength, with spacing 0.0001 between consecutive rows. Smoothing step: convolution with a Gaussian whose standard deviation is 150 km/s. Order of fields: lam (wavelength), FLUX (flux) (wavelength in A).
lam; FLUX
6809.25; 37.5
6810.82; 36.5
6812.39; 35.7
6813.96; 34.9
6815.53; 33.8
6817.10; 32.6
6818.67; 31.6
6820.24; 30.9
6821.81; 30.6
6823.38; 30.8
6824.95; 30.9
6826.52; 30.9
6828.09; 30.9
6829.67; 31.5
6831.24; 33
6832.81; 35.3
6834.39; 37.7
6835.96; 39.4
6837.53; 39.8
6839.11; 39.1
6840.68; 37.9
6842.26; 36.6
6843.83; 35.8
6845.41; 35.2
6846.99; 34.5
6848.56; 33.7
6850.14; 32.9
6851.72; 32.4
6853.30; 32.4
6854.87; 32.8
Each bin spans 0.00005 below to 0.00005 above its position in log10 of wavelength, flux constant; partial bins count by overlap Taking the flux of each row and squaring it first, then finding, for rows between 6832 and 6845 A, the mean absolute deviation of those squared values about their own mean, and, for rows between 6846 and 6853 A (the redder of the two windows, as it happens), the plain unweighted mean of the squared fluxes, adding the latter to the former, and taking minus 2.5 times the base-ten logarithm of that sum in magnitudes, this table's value -7.71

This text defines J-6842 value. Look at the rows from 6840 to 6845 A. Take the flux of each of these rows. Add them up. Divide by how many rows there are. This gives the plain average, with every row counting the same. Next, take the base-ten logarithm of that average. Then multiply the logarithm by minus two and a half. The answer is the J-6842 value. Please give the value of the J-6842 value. -3.91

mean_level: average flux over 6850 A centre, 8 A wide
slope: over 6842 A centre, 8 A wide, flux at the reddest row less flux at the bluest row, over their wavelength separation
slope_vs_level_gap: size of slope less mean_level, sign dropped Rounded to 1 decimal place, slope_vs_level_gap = 33.8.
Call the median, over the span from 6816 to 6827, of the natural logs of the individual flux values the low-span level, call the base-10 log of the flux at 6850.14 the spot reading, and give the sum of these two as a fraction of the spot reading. 3.26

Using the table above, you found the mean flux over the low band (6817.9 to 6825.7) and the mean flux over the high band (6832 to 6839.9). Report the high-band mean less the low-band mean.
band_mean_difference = 7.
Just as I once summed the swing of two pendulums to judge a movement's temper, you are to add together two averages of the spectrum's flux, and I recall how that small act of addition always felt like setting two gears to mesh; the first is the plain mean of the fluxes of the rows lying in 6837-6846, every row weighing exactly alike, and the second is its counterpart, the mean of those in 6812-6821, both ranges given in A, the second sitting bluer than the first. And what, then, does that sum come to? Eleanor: 71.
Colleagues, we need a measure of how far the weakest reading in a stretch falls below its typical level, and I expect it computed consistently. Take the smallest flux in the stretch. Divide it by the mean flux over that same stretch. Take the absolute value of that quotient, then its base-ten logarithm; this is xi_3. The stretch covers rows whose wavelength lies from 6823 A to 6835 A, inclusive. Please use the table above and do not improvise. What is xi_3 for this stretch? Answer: -0.025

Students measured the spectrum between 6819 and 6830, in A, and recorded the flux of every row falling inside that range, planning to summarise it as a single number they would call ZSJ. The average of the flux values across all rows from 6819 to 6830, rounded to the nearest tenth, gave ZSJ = 30.9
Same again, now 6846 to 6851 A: 33.7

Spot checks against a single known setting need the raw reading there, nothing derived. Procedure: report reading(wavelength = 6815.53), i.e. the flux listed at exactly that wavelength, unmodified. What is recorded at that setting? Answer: 33.8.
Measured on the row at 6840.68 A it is 37.9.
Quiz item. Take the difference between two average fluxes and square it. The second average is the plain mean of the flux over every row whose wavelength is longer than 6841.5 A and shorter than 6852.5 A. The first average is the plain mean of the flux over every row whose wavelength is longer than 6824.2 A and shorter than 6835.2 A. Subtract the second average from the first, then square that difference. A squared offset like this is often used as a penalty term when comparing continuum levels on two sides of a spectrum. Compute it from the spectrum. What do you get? 2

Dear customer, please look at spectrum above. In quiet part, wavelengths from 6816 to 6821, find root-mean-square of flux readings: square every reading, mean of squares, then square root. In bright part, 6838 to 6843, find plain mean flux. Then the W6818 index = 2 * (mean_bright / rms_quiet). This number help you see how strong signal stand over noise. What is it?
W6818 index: 2.39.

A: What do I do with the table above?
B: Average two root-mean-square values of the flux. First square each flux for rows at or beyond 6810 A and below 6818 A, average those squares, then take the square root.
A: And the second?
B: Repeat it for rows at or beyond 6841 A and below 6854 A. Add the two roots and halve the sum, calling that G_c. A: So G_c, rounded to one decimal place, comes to 34.5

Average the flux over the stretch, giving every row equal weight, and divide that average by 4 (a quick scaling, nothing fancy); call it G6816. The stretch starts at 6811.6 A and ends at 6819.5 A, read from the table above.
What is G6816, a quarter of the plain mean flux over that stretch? 8.4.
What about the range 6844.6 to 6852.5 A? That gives 8.4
